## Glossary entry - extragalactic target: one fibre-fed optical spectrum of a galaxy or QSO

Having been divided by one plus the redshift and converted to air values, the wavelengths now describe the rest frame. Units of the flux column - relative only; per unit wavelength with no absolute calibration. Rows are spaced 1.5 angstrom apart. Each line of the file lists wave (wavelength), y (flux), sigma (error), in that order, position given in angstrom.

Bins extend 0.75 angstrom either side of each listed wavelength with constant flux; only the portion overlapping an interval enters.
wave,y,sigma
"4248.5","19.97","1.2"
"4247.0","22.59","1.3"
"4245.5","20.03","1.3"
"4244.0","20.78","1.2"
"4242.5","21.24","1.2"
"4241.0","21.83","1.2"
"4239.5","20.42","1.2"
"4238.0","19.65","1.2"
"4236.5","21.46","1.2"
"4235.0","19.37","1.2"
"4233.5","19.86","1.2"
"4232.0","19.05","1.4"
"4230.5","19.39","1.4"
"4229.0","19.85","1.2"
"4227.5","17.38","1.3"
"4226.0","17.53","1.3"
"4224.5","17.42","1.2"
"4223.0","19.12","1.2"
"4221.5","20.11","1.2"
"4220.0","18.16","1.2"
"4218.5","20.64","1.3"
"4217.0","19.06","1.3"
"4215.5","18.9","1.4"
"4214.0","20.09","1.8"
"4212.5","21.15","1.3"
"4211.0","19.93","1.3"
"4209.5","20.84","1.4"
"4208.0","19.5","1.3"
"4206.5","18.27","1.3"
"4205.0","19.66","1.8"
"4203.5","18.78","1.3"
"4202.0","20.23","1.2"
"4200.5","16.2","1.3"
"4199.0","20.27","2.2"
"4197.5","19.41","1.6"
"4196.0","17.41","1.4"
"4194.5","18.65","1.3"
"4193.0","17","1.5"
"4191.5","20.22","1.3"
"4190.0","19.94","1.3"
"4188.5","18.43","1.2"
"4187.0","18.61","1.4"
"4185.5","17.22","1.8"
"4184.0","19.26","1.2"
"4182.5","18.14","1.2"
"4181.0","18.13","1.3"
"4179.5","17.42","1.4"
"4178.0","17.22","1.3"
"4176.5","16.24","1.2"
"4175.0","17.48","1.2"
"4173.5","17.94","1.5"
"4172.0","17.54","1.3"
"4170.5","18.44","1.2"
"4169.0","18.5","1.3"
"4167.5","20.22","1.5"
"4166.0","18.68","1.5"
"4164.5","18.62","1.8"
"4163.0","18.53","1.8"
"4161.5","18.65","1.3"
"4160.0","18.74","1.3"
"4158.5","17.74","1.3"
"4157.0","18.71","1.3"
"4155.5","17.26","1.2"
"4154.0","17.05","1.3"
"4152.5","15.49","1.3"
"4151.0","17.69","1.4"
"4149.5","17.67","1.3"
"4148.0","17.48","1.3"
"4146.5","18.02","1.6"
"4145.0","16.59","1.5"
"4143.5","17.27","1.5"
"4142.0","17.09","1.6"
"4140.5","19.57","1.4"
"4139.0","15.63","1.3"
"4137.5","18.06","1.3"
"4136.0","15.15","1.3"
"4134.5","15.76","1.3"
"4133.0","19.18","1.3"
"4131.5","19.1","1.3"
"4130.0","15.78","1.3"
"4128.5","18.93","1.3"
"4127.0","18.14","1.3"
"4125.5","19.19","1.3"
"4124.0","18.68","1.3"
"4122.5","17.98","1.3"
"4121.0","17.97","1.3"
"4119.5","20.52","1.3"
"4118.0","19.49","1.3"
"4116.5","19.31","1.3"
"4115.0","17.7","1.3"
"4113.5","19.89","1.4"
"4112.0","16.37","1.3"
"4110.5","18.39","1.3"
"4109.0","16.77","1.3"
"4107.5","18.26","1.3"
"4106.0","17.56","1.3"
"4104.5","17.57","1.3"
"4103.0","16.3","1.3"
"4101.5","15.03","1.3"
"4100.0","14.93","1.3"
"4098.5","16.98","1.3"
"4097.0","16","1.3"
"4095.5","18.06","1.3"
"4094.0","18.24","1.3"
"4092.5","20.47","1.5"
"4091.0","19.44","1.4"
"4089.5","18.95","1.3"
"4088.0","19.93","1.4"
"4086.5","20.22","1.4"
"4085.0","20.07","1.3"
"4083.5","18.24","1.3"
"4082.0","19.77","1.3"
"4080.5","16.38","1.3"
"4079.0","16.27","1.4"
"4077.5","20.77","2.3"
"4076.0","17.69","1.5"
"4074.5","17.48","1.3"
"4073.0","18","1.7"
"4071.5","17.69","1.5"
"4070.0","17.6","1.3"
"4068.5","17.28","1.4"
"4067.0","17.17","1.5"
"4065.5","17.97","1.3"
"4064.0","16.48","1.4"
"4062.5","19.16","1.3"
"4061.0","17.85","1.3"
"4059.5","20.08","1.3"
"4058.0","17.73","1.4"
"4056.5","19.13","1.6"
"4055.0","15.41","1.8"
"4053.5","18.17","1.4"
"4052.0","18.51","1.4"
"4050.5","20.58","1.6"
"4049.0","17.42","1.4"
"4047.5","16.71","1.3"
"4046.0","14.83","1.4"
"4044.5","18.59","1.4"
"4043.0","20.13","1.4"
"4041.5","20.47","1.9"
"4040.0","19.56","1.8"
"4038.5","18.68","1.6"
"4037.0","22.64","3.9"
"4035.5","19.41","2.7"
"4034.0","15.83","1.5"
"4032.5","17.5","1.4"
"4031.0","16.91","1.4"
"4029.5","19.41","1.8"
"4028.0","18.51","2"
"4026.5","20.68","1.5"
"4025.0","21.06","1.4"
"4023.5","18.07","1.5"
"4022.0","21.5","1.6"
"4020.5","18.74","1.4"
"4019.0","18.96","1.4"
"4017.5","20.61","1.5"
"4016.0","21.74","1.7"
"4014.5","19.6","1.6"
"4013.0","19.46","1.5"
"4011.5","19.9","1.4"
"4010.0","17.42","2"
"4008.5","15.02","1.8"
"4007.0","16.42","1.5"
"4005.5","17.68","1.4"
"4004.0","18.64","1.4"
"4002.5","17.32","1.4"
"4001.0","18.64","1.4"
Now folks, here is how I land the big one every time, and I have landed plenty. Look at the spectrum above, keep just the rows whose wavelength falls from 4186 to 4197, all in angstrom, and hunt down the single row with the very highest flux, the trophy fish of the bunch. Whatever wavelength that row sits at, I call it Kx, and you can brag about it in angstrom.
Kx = 4191.5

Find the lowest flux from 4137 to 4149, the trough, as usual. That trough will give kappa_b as 15.63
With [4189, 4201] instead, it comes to 16.2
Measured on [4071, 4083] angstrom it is 16.27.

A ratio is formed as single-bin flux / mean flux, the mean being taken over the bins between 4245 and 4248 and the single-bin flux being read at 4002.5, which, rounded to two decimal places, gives 0.81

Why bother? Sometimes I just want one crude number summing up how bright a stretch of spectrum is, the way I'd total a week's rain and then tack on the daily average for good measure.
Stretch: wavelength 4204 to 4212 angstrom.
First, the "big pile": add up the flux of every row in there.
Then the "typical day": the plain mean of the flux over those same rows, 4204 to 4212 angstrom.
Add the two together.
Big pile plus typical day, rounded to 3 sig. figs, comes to 118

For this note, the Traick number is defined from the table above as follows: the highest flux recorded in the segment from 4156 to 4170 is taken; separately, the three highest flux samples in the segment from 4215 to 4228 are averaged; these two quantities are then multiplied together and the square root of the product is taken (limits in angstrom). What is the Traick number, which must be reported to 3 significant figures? 20.1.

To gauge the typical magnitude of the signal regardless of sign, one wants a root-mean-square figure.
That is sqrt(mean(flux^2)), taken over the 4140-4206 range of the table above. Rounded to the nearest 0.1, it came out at 18.2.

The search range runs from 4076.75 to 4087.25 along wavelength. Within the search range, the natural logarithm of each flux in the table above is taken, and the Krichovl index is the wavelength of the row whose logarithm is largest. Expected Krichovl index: 4077.5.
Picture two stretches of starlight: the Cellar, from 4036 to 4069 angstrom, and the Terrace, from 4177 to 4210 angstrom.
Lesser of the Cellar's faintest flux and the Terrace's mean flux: 14.8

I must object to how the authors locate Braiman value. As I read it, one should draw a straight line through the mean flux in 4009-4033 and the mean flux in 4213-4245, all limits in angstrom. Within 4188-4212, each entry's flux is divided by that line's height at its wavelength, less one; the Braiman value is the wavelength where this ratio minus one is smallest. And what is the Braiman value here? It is 4200.5 angstrom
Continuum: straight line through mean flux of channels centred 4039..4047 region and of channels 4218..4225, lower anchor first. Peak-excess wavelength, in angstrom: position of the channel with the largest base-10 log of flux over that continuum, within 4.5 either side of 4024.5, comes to 4022.0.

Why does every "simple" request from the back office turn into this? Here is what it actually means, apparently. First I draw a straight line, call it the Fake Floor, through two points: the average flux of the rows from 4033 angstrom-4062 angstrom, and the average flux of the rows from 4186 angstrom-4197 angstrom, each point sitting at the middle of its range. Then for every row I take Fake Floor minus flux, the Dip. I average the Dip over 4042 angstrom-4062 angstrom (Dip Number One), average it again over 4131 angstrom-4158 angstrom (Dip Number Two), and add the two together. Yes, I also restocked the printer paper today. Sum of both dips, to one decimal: 1.6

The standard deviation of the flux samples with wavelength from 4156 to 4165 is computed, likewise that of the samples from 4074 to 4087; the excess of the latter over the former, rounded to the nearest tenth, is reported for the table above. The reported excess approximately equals 1.3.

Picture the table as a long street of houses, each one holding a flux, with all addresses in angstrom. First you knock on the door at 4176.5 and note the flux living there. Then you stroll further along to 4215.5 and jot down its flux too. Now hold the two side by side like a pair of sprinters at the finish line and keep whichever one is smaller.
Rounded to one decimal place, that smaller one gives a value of 16.2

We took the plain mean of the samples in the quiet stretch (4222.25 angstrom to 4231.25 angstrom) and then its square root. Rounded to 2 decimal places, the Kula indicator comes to 4.30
